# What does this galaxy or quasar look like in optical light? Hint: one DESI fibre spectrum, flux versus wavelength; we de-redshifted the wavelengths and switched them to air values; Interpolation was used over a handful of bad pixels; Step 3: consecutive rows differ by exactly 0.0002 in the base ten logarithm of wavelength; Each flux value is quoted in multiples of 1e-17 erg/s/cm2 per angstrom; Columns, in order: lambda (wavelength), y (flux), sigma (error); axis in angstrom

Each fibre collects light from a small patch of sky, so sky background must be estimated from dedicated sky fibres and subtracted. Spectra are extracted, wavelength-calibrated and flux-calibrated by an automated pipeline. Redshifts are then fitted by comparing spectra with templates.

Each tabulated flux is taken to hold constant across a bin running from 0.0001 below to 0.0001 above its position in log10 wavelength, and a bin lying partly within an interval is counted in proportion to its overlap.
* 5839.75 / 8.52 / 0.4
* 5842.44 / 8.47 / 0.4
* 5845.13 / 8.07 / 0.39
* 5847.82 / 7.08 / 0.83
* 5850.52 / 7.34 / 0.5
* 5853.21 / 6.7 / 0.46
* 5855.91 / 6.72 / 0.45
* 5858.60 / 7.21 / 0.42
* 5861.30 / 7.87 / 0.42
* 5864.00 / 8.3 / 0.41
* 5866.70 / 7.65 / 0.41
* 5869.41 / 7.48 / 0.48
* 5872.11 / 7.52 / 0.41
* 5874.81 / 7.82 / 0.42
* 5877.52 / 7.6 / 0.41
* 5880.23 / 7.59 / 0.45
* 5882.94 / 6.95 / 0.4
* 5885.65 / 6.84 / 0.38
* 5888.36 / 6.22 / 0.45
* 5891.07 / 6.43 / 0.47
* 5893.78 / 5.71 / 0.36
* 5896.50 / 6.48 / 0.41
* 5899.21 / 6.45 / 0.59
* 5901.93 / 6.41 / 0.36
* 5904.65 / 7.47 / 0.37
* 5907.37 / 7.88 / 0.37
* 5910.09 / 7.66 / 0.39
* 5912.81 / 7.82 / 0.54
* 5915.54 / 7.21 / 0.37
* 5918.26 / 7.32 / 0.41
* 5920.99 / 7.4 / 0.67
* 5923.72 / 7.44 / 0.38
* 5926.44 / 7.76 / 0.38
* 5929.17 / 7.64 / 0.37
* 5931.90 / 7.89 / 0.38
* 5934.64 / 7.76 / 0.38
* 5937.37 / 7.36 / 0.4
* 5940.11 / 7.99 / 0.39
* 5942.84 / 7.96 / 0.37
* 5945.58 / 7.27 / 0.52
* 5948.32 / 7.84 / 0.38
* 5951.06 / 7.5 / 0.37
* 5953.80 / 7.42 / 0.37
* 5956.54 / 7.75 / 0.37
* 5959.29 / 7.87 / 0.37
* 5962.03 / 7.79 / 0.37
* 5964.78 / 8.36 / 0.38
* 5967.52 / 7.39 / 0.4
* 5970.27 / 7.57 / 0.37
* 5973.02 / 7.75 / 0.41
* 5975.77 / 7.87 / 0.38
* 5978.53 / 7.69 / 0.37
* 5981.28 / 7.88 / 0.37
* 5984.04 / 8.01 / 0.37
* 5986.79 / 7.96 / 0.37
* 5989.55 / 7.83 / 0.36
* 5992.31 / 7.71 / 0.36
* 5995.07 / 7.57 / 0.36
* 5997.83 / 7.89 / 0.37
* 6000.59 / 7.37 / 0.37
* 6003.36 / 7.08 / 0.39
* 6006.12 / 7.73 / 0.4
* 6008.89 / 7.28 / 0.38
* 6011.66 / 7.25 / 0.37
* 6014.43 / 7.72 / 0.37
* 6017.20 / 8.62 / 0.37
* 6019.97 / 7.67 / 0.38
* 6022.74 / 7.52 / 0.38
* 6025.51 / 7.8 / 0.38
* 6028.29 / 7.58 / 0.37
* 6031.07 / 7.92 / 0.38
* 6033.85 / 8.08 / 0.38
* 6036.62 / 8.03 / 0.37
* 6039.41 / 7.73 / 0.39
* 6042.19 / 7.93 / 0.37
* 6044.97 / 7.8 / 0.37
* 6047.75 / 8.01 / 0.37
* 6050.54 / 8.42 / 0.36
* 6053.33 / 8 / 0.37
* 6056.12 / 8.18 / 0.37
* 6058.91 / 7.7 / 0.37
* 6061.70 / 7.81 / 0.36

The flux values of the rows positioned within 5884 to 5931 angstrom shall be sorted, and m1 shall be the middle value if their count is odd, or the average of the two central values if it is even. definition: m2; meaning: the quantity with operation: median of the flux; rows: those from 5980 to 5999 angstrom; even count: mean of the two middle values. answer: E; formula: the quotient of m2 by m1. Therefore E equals 1.08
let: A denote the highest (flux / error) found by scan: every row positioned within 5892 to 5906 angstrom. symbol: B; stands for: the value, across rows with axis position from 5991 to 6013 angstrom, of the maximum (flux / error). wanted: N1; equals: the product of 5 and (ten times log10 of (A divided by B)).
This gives -1.3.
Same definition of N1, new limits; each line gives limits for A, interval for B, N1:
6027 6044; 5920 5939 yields 1.0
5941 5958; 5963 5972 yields -0.5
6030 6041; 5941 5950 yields 0.2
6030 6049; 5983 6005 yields 0.0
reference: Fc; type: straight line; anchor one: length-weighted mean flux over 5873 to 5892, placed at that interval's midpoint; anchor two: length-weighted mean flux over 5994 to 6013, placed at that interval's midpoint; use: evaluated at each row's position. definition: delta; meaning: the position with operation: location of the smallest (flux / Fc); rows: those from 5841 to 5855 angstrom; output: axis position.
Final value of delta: 5853.21 angstrom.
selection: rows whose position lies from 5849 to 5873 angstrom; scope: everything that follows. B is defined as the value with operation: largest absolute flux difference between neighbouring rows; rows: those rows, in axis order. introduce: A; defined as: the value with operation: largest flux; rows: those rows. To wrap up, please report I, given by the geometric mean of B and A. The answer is 2.34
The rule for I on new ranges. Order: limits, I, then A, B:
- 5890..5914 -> 2.89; 7.88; 1.06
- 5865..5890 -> 2.24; 7.82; 0.64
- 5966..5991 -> 1.23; 8.01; 0.19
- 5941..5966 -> 2.40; 8.36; 0.69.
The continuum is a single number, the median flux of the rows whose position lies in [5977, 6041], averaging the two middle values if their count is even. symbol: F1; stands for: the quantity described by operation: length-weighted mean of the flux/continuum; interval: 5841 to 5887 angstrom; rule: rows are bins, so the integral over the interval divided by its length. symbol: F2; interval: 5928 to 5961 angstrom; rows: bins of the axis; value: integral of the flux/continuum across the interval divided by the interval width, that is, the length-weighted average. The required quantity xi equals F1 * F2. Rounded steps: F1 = 0.97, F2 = 0.99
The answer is 0.96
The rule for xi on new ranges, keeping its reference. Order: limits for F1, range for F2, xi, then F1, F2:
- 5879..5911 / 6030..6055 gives 0.91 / 0.88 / 1.03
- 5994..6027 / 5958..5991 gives 1.00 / 0.99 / 1.01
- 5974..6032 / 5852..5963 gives 0.95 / 1.00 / 0.95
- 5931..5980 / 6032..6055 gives 1.03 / 1.00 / 1.03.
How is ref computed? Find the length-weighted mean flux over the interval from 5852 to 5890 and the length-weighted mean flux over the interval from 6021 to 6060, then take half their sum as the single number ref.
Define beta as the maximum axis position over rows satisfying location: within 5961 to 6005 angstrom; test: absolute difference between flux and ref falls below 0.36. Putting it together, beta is 6000.59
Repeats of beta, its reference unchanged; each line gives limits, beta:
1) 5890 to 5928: 5926.44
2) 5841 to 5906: 5904.65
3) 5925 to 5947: 5945.58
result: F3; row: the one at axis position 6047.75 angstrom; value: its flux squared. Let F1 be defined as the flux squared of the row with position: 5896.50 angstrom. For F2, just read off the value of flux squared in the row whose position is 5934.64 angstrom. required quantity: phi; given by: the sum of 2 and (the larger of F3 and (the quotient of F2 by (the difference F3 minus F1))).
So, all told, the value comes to 66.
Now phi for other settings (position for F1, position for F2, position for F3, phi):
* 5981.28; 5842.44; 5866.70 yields 61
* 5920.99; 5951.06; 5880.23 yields 60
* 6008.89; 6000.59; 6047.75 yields 66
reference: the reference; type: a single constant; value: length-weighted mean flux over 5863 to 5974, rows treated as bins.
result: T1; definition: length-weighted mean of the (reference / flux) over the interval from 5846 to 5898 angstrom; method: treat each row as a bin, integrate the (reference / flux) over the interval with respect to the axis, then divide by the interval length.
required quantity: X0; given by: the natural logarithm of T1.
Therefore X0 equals 0.048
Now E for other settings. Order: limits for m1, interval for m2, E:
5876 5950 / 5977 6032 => 1.04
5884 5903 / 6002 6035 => 1.20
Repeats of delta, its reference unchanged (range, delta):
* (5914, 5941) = 5915.54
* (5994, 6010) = 6003.36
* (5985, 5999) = 5995.07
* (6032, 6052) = 6039.41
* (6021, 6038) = 6022.74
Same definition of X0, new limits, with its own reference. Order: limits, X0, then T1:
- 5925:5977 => -0.038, 0.963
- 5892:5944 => 0.020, 1.020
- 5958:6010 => -0.037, 0.963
